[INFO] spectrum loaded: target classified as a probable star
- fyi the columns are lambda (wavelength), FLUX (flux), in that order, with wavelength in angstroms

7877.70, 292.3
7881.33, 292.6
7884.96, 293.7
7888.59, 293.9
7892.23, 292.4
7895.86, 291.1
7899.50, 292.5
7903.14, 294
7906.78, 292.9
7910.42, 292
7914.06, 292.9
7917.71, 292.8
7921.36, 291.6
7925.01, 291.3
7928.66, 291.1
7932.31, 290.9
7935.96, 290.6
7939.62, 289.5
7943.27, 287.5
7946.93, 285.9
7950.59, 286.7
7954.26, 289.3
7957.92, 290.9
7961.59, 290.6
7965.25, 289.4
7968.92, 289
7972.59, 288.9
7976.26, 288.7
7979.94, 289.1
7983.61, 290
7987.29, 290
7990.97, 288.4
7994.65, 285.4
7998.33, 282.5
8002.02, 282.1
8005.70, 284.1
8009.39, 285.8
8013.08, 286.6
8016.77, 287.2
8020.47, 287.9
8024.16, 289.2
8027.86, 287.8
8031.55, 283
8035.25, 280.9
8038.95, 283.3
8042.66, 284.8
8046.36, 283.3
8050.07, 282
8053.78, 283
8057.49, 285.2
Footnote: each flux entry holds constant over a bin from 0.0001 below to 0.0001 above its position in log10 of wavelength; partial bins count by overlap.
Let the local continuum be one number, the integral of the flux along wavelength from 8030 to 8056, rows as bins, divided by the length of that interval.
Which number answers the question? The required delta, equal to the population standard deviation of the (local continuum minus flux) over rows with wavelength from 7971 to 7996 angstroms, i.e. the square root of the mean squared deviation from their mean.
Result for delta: 1.4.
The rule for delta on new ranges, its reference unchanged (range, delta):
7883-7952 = 2.3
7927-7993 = 1.4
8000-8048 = 2.4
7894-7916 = 0.9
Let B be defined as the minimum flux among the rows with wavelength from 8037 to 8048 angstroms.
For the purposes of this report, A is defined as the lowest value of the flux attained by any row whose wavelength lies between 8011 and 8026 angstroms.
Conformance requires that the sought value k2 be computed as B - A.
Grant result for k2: -3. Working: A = 286.6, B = 283.3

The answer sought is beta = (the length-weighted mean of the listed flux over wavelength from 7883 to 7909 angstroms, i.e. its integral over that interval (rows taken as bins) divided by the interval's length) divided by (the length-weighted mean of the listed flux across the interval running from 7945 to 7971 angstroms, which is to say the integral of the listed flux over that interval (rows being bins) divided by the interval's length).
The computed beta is 1.01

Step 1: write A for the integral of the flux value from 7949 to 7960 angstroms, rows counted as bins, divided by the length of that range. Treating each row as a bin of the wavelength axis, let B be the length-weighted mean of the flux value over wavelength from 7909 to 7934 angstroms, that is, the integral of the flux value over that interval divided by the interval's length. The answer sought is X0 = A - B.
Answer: -2.9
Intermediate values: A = 289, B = 292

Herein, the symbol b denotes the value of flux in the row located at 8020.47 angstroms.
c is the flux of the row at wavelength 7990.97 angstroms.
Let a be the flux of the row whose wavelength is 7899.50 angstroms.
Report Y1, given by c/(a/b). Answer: 284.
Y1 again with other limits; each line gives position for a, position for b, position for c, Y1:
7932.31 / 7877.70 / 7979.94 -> 290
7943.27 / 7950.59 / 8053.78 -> 282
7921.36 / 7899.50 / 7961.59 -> 291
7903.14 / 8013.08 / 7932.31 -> 284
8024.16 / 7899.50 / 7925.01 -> 295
